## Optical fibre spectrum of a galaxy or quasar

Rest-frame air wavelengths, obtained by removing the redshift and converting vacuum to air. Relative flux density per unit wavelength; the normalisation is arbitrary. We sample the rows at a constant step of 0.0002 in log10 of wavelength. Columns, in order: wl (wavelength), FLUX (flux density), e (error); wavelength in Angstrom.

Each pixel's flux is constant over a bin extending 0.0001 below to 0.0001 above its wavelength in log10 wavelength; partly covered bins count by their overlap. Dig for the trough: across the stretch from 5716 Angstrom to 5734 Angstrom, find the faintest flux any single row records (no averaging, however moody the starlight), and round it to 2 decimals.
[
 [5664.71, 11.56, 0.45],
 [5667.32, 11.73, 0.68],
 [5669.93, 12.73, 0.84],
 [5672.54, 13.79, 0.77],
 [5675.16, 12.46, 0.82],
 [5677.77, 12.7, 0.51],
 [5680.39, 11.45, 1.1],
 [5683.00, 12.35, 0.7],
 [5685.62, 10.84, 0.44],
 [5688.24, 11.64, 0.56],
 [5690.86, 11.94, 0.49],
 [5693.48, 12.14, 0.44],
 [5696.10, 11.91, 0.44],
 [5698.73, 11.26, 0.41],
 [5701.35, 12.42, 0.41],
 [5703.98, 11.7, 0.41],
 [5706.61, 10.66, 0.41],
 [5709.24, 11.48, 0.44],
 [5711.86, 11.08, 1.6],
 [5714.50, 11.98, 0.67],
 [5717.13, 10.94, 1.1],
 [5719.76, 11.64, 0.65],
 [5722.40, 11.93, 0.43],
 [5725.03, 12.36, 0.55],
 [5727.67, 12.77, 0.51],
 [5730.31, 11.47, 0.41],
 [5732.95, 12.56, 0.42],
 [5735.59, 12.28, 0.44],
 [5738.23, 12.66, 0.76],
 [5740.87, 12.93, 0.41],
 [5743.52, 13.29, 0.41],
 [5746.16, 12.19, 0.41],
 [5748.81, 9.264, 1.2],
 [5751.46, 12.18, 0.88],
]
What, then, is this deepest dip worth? 10.94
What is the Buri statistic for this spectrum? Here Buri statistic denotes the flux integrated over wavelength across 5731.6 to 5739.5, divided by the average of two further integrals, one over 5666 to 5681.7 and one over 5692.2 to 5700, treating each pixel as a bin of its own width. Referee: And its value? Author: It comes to 0.69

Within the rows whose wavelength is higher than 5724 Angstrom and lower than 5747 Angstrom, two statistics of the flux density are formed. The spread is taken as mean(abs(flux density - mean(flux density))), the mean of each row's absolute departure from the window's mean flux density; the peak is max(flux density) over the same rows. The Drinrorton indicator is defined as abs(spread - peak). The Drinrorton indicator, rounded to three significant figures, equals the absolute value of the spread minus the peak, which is 12.9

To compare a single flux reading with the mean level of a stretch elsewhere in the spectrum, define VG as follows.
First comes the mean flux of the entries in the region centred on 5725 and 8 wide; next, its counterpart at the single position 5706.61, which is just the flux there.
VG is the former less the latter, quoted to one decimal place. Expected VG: 1.7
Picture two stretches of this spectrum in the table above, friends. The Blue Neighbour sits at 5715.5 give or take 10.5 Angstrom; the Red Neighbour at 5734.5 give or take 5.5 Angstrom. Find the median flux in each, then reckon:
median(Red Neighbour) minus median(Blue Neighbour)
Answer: 0.86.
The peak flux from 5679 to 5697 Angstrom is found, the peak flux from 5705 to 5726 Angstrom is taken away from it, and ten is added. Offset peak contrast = 10.0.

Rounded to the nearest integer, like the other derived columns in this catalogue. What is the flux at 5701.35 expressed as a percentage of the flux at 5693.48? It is 102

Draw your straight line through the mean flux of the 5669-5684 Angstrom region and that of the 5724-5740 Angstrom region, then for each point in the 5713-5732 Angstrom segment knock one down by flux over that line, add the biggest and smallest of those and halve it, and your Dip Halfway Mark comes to 0.04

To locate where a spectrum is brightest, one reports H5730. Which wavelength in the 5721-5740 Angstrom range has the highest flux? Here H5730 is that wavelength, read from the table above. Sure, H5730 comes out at 5727.67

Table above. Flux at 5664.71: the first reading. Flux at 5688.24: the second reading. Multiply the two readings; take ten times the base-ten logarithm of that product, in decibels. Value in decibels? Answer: 21.3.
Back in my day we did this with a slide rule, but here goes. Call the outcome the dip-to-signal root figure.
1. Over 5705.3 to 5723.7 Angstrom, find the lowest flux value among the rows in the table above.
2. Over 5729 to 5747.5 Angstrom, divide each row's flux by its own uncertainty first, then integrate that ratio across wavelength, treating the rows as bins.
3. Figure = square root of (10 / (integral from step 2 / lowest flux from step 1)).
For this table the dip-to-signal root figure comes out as 0.45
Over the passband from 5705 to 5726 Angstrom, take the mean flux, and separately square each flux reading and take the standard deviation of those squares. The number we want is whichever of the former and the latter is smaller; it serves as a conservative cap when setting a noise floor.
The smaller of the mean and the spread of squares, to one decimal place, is 11.5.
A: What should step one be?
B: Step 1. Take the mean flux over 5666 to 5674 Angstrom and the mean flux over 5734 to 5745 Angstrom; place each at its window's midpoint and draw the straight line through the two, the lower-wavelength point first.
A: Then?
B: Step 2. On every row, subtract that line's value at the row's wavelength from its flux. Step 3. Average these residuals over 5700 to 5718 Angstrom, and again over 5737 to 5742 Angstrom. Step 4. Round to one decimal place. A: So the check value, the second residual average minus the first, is 1.3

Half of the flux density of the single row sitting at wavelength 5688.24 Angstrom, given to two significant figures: 5.8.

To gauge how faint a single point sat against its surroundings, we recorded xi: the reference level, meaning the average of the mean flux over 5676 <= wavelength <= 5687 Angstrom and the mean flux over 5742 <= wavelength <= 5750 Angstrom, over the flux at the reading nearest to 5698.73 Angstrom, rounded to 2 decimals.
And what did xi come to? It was 1.04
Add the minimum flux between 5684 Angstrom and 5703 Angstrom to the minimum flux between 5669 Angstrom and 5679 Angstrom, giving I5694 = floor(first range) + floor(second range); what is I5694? 23.30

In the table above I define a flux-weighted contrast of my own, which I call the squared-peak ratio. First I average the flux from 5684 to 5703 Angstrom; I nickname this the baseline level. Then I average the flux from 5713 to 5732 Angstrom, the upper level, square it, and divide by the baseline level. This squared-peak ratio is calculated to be 12.0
